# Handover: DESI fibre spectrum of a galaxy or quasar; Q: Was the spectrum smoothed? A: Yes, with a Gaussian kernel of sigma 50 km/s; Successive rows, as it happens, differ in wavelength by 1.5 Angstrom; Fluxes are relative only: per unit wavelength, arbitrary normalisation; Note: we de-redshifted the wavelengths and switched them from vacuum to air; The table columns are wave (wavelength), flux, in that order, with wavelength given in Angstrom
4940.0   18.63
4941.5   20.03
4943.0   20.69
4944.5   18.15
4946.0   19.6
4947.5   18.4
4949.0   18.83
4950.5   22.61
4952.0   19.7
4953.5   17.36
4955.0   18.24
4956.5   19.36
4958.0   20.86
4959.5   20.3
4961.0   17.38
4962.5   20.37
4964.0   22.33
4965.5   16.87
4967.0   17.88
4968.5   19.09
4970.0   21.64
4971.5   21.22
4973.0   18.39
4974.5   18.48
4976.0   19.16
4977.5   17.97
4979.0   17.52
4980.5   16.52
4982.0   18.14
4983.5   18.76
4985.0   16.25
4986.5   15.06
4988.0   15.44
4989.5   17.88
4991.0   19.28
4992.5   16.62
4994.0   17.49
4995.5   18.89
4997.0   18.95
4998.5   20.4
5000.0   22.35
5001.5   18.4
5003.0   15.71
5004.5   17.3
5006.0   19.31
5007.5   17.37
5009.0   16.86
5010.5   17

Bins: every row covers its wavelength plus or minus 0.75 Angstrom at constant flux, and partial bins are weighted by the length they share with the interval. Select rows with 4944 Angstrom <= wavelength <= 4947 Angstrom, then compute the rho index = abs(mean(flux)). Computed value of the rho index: 18.9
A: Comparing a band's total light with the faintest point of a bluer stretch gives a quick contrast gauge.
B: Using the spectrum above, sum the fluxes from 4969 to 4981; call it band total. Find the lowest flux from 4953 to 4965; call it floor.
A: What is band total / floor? 8.7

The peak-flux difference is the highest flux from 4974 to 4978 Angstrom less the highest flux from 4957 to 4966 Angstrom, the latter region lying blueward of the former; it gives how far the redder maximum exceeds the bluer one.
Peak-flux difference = -3.2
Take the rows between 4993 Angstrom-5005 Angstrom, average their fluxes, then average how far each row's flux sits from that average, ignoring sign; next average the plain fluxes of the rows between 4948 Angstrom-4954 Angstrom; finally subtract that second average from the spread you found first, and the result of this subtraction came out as -18.2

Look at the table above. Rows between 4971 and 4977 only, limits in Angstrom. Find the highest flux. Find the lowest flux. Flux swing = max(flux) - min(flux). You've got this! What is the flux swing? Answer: 2.8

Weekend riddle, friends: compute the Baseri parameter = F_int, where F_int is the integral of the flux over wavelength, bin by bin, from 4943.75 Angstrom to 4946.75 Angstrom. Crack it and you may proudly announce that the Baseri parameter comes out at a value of 57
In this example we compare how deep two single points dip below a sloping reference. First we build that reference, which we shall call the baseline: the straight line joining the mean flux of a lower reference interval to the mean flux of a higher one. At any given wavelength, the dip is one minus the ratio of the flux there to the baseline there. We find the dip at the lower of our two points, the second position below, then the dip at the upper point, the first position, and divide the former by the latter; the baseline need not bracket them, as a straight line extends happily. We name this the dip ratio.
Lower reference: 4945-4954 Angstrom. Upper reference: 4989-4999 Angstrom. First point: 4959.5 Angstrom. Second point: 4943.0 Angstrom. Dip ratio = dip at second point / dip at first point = 1.0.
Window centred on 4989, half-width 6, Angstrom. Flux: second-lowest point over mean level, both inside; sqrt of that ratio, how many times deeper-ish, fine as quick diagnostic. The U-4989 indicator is 0.950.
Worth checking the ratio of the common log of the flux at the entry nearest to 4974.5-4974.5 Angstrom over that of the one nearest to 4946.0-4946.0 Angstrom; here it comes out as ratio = 0.98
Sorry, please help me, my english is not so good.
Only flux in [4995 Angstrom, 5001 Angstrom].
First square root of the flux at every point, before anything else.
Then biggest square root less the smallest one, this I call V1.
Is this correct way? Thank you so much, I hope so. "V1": 0.38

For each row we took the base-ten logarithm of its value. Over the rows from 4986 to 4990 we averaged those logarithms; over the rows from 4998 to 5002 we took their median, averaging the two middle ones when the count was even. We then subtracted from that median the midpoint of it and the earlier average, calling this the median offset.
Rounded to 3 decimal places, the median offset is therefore 0.052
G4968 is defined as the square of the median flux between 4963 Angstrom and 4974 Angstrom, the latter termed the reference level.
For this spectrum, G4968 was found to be 364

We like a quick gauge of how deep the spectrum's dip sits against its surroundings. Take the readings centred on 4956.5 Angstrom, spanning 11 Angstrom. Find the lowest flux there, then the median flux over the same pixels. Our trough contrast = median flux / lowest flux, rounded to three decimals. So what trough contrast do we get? 1.115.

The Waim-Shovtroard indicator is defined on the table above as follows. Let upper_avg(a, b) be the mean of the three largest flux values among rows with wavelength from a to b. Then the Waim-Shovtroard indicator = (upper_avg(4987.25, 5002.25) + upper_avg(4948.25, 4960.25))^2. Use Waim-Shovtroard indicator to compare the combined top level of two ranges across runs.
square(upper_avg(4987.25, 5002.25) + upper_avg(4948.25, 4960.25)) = 1758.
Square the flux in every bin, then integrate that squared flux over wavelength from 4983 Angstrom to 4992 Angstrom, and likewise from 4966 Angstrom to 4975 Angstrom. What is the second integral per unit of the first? 1.29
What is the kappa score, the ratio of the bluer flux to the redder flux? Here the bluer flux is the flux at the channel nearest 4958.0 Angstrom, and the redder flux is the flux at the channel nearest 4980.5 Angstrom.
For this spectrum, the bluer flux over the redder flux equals 1.26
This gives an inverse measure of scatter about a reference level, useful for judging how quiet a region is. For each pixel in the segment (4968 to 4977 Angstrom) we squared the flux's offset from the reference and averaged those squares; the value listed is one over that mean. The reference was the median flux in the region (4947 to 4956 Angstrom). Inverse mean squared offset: 0.36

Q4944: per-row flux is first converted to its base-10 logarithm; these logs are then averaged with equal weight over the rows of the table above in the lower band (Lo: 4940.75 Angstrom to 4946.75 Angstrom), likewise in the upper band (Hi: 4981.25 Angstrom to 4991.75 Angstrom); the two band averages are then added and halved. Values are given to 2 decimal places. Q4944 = 1.26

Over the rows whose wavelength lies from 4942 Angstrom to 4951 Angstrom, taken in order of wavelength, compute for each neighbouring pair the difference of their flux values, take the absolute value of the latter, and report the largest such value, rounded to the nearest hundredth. 3.78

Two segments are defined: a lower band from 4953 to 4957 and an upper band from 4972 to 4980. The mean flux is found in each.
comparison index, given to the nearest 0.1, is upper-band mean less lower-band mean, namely 0.0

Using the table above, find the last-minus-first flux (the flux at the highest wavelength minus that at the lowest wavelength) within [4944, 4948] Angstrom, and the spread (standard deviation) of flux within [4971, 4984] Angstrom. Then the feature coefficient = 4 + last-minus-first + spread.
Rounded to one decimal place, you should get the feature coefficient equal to 5.5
